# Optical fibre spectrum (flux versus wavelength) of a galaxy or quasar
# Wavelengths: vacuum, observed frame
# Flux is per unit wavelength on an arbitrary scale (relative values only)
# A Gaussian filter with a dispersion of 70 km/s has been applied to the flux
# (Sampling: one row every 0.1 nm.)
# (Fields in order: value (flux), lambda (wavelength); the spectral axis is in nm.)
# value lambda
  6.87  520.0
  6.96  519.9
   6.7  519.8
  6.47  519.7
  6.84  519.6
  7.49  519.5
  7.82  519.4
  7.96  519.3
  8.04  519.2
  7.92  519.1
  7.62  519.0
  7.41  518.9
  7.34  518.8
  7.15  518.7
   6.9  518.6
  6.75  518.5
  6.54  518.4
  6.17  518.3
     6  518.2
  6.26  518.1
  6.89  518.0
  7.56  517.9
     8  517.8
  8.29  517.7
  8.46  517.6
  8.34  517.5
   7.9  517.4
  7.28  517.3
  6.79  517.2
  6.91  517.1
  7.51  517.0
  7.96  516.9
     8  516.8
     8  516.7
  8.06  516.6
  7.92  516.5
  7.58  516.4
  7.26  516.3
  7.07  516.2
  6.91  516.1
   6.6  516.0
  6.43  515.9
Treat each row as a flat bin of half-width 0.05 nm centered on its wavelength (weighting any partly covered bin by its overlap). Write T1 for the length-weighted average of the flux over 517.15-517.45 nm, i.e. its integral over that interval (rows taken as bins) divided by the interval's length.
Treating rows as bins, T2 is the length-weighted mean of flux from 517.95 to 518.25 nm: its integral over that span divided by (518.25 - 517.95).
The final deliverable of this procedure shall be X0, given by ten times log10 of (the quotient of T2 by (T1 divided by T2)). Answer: 7.45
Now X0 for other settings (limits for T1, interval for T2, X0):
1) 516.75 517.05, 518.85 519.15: 8.74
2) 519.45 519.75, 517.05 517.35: 8.48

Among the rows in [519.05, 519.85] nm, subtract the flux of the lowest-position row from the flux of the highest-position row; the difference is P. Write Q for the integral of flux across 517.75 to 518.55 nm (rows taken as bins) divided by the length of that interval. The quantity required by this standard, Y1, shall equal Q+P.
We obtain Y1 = 5.6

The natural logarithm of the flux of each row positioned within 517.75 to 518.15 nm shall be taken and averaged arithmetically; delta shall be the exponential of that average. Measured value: 7.1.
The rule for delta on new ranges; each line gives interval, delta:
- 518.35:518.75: 6.8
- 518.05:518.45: 6.2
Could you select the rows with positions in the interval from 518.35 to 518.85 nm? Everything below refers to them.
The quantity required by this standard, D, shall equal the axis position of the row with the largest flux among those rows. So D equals 518.8 nm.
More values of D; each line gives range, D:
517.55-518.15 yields 517.6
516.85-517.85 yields 517.6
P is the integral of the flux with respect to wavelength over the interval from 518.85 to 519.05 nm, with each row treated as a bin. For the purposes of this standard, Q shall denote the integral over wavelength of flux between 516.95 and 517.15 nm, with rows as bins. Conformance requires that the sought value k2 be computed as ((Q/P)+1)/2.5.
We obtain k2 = 0.78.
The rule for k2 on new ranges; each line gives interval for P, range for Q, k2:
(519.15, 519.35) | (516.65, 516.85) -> 0.80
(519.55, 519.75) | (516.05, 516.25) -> 0.82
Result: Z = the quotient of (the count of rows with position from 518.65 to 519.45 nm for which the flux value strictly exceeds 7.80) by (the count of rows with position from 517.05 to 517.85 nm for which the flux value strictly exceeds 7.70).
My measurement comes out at 0.8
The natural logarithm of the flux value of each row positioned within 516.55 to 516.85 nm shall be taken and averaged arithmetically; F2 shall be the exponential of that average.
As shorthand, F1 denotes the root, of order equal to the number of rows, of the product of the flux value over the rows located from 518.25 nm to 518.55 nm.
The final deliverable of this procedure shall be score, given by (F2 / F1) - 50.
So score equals -48.8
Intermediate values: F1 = 6.5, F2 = 8.02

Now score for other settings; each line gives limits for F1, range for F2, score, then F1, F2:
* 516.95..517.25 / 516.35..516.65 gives -48.9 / 7.1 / 7.85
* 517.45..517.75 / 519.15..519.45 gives -49.1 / 8.4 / 7.94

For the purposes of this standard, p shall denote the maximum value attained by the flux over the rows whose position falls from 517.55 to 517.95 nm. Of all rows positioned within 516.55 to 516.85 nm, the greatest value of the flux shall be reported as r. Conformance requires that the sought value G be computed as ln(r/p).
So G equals -0.05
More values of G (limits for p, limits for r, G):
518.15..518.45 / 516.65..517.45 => 0.20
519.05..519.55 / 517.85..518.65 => -0.06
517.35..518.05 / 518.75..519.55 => -0.05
